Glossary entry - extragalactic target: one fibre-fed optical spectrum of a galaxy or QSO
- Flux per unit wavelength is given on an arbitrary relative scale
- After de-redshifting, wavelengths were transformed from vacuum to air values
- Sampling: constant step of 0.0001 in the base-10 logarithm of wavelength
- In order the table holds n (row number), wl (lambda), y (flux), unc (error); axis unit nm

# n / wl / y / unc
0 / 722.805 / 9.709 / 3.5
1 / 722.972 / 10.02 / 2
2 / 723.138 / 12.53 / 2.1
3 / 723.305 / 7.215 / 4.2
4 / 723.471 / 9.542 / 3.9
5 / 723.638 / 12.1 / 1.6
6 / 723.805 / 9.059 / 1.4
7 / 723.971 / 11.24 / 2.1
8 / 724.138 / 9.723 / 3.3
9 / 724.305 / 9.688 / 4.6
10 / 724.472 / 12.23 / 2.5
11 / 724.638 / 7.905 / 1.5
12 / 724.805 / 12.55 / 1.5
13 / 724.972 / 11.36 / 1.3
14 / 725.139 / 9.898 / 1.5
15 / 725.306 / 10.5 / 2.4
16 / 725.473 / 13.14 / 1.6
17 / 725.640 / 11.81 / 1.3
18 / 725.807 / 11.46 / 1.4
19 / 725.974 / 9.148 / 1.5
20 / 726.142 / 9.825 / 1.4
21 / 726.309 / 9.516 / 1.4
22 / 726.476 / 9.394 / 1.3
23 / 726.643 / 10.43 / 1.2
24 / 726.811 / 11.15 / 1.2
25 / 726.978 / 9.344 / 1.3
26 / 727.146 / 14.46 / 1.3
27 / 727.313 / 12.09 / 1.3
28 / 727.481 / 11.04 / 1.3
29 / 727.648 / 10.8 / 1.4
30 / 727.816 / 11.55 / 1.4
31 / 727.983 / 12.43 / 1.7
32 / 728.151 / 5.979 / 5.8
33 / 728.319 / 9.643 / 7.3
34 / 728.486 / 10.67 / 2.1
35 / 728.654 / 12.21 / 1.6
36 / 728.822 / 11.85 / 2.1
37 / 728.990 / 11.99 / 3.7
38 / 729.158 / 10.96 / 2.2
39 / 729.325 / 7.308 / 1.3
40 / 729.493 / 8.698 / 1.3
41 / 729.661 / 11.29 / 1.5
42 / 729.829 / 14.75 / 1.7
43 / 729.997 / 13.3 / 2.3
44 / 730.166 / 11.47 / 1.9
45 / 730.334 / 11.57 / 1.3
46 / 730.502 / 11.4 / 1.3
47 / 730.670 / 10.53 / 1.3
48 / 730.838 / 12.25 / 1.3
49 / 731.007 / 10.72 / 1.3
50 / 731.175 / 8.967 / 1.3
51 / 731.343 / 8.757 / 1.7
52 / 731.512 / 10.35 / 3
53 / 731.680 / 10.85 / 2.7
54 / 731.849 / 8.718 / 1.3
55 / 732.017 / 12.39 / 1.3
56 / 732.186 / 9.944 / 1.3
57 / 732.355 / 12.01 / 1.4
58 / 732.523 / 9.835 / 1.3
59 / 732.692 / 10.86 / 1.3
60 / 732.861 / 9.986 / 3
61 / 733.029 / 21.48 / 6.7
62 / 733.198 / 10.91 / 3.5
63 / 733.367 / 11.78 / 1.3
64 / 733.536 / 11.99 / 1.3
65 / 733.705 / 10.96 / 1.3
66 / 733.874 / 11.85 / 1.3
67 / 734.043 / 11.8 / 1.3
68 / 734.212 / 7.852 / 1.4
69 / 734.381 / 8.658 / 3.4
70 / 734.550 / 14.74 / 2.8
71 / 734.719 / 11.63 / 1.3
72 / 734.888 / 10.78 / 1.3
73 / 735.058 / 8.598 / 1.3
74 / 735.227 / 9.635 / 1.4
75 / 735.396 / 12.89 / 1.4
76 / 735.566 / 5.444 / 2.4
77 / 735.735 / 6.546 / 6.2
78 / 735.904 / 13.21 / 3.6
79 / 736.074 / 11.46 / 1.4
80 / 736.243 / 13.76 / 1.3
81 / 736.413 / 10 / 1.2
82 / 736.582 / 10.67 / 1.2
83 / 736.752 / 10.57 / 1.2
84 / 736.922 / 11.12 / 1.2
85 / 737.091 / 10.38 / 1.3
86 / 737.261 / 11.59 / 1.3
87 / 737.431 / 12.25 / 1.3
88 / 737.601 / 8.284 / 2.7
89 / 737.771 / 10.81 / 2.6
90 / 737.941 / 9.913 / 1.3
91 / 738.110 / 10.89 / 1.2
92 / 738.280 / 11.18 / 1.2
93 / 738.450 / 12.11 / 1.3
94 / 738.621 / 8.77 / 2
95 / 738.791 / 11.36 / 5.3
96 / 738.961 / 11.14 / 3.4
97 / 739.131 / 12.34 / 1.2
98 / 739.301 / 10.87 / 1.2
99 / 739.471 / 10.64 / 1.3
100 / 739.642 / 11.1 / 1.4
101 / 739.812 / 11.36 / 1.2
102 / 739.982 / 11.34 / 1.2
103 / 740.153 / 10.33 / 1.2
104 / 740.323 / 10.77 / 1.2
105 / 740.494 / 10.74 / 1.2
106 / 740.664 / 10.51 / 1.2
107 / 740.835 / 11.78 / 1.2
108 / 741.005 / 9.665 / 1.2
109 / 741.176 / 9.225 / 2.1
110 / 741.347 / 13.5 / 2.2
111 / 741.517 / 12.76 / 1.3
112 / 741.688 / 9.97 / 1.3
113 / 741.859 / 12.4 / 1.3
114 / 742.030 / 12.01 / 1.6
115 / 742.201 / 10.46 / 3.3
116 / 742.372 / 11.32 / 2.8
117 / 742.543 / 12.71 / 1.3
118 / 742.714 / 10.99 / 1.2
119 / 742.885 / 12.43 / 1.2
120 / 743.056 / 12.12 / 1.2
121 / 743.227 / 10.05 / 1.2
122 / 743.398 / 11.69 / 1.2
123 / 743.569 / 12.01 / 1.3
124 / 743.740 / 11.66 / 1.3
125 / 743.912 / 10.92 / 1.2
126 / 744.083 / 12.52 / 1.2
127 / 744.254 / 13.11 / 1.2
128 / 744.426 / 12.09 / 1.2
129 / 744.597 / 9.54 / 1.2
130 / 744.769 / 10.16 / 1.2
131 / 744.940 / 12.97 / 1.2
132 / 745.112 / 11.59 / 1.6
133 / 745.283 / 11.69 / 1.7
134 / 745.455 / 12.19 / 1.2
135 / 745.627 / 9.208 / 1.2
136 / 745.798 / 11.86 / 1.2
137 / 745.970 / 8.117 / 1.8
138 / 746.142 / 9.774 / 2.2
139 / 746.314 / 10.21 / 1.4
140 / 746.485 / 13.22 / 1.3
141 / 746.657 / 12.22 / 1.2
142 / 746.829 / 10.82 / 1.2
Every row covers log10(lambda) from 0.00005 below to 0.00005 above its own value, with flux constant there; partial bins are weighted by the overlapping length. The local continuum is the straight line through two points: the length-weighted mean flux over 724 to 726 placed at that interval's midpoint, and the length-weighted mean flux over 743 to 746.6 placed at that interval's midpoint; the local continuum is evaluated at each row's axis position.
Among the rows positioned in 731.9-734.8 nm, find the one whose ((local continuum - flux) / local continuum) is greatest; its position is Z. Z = 734.212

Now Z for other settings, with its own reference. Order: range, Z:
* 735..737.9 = 735.566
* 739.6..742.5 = 741.176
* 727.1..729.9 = 728.151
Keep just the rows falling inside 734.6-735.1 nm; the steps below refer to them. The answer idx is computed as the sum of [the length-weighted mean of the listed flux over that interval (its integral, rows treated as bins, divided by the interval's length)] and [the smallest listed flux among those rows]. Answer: 19.4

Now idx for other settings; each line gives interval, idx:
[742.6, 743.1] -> 22.9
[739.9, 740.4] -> 21.1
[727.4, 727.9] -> 21.9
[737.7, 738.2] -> 20.5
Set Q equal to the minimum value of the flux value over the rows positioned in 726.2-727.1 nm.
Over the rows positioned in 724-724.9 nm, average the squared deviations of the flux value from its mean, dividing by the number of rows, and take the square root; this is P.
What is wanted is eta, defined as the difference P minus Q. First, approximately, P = 1.7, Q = 9.344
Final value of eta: -7.6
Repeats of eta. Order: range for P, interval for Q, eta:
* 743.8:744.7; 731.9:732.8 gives -8.6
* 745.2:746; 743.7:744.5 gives -9.3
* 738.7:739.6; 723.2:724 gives -6.6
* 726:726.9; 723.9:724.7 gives -7.3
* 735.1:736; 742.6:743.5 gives -6.9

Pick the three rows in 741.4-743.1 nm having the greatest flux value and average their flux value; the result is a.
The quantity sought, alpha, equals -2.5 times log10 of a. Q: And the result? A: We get -2.75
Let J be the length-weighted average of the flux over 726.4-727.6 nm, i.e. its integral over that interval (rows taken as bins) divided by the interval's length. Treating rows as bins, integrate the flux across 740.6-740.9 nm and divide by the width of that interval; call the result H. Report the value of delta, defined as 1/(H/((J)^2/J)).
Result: 1.00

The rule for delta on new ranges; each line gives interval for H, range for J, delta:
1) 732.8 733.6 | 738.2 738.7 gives 0.80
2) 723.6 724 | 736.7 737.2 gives 1.01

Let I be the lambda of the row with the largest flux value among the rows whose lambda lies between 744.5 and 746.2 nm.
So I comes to 744.940 nm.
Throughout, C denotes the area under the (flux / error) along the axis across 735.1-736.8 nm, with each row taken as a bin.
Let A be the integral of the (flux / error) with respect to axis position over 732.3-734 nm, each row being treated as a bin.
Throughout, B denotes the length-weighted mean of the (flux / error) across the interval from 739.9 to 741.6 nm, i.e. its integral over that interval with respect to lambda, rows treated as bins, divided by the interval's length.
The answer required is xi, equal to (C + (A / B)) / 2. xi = 6.5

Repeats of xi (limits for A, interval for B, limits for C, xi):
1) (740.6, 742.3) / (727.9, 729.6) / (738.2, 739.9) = 7.5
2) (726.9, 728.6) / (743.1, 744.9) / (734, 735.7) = 5.9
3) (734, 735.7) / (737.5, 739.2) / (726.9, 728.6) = 6.5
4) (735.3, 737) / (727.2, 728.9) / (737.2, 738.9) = 6.6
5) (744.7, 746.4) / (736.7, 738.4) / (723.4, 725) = 5.1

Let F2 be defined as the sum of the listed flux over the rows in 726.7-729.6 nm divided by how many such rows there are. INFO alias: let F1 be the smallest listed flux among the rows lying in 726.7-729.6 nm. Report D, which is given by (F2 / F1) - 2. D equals -0.21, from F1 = 5.979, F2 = 10.7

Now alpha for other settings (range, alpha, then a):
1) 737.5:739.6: -2.69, 11.9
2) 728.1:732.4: -2.82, 13.5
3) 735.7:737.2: -2.77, 12.8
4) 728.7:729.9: -2.77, 12.9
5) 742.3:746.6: -2.79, 13.1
